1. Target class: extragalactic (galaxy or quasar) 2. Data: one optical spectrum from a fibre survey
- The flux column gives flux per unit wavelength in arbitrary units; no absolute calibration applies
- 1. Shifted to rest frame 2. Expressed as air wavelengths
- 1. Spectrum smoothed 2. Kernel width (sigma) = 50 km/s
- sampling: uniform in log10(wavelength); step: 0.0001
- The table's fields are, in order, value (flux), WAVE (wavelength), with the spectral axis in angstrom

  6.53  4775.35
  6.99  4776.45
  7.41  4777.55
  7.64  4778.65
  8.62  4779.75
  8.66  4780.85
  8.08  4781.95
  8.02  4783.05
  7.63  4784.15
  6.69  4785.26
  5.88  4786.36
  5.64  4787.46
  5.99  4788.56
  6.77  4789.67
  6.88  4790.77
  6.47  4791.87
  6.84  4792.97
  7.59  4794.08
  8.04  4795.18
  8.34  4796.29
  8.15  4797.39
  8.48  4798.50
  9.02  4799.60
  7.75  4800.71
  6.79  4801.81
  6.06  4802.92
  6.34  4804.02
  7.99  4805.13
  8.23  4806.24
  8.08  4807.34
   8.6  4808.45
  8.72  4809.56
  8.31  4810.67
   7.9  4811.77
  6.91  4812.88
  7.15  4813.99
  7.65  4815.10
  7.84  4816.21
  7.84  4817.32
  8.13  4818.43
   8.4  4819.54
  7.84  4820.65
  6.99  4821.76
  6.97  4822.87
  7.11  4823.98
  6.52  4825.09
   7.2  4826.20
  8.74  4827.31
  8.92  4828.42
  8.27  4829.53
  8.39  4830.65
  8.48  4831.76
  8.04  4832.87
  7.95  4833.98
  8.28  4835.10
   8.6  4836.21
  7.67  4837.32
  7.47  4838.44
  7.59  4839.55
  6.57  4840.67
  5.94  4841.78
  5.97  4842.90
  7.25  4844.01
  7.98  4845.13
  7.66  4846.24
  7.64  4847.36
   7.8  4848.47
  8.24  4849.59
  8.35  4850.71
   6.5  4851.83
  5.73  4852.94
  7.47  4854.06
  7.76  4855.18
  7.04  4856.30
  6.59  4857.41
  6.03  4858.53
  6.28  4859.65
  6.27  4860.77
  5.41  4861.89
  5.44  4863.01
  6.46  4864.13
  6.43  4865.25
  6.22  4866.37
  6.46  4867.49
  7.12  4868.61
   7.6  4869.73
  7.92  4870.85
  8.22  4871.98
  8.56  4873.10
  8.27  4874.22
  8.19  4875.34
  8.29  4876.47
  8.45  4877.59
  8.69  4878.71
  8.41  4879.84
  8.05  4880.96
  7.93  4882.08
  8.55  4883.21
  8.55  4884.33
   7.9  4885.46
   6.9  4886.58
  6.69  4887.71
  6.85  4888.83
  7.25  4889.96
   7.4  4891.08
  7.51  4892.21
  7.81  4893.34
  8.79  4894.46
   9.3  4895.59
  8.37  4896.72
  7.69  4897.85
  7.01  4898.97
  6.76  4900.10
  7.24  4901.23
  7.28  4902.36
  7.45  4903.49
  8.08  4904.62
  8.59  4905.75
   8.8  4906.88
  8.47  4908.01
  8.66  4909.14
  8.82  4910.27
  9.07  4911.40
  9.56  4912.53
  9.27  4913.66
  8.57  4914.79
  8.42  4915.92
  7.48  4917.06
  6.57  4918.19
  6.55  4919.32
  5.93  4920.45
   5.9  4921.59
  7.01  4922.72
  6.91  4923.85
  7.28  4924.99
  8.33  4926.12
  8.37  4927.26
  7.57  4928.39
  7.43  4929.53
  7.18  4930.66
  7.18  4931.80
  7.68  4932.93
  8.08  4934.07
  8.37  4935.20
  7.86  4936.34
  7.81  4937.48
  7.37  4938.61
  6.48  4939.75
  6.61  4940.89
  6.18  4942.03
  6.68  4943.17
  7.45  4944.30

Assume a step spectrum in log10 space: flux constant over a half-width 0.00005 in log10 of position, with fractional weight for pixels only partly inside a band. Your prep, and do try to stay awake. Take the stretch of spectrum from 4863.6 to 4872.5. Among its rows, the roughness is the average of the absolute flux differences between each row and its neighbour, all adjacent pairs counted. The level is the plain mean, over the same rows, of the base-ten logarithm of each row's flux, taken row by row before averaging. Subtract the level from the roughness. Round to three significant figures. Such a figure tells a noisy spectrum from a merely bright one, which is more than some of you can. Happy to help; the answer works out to -0.526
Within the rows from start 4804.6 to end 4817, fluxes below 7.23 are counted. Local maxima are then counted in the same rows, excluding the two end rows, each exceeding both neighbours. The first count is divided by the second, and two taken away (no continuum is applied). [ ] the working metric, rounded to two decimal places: -1.00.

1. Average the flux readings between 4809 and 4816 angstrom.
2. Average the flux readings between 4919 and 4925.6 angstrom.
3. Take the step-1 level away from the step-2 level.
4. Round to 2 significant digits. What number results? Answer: -1.2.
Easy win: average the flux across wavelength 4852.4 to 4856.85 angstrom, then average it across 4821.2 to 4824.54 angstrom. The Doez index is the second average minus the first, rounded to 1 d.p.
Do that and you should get 0.0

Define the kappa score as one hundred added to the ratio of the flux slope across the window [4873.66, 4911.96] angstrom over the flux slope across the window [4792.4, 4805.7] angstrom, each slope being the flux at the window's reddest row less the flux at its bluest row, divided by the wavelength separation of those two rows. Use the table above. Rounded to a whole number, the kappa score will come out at 100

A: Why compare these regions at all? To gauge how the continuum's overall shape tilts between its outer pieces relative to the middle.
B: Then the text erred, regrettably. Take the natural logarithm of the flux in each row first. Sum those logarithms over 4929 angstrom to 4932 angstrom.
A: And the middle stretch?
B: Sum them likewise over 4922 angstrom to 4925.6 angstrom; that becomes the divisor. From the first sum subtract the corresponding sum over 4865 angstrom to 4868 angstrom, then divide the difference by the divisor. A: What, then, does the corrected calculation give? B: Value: 0.067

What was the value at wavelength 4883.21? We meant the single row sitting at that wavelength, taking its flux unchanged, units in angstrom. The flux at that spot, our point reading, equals 8.55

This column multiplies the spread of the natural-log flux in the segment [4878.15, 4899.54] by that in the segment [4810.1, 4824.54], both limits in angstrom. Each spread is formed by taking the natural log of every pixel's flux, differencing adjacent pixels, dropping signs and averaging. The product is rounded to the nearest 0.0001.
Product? 0.0028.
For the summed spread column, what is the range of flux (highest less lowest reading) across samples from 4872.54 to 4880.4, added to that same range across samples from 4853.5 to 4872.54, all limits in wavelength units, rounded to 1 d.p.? 3.3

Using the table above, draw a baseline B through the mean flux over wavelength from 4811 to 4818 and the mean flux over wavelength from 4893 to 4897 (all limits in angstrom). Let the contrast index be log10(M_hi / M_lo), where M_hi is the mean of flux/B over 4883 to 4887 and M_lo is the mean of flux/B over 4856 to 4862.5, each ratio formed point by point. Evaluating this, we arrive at 0.09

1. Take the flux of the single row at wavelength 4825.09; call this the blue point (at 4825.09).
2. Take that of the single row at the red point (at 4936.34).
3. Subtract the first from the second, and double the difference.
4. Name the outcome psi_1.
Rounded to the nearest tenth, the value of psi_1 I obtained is 2.7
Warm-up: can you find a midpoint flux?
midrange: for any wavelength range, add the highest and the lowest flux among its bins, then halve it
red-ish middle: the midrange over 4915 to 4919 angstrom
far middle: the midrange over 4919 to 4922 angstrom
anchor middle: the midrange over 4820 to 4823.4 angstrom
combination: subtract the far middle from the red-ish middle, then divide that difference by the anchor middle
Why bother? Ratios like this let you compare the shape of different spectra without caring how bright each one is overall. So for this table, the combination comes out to 0.17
